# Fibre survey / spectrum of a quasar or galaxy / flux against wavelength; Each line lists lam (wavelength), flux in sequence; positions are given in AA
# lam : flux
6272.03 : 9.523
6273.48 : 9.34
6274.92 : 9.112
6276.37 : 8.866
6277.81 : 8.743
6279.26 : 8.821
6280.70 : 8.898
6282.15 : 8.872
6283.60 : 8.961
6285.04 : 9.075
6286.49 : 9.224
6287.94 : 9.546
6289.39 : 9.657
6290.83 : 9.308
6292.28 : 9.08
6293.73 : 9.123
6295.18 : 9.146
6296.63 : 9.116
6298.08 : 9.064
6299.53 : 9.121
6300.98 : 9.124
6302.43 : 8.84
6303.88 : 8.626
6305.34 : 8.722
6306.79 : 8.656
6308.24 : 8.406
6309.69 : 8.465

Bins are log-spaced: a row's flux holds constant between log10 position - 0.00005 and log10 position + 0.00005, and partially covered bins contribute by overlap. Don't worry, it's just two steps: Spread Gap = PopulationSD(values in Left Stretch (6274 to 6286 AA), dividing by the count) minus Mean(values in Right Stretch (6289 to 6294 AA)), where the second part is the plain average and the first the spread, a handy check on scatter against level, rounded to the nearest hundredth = -9.18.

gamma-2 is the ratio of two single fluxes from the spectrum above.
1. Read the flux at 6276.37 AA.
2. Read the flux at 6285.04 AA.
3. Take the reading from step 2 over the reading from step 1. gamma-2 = 1.02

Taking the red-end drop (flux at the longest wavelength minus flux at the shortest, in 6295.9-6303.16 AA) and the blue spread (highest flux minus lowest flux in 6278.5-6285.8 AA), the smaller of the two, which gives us -0.28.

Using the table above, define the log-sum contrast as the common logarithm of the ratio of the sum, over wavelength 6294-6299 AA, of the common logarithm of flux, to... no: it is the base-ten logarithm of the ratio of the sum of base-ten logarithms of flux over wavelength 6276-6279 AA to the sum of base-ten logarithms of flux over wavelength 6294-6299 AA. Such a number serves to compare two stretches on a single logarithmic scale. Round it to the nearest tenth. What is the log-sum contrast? -0.2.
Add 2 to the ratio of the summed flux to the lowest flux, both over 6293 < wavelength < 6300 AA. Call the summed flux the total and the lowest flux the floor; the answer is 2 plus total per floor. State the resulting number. 7.03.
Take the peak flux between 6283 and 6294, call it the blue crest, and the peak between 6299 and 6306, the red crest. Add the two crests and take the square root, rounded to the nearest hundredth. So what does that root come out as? 4.33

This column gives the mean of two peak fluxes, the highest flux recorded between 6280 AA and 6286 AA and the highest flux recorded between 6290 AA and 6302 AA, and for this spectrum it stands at 9.19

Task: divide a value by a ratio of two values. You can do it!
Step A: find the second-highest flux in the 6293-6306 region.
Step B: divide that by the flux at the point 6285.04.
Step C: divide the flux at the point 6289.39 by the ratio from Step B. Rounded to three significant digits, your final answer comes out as 9.61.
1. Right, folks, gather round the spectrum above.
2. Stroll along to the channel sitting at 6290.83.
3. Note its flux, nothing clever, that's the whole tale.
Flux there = 9.308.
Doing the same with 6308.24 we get 8.406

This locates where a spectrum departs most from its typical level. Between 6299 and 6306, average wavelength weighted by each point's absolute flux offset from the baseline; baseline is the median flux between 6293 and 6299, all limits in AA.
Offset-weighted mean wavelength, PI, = 6304.0 AA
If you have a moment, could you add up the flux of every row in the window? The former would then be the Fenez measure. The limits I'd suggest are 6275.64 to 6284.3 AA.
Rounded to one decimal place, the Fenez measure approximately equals 53.2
